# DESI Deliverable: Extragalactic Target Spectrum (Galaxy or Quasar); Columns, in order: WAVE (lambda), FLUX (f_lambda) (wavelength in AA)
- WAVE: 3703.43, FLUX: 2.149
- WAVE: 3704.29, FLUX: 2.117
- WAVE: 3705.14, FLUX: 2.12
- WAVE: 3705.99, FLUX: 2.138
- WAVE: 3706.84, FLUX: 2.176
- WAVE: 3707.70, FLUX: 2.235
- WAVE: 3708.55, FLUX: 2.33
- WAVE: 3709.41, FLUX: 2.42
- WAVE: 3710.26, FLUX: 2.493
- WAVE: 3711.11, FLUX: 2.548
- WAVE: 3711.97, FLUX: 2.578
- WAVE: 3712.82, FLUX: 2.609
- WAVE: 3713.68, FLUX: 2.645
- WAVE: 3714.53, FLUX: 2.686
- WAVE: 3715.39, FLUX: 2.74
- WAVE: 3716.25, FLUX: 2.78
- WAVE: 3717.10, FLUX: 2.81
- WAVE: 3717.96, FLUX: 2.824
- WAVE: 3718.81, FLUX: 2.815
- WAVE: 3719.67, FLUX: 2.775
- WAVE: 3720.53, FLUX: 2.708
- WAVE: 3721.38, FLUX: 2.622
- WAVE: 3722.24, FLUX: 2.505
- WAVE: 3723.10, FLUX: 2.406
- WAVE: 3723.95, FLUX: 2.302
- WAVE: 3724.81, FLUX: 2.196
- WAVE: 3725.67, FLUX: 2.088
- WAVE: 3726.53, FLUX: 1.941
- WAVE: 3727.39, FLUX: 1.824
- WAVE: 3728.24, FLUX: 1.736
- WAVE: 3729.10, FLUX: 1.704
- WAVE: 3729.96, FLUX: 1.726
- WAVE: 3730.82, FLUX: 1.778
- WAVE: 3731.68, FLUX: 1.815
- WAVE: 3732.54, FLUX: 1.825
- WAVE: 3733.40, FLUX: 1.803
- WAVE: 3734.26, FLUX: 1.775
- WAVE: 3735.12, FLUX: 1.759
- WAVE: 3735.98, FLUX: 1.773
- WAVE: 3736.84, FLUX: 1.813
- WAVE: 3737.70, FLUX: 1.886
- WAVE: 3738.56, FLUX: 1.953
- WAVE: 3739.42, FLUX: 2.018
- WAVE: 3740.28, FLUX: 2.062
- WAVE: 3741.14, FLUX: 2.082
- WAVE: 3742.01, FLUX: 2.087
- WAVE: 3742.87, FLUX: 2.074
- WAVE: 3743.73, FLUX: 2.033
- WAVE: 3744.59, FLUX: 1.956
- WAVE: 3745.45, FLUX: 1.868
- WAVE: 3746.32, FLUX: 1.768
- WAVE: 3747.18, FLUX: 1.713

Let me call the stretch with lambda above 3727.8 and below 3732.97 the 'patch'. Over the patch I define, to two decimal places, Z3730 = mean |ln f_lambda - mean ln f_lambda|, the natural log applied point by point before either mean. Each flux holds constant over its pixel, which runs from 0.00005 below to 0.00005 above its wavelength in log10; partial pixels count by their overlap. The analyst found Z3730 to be 0.02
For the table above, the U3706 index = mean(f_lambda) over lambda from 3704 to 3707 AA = 2.14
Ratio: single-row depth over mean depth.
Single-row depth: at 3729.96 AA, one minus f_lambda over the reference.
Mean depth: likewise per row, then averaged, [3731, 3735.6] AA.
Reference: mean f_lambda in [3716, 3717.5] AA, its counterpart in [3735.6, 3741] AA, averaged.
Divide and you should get 1.1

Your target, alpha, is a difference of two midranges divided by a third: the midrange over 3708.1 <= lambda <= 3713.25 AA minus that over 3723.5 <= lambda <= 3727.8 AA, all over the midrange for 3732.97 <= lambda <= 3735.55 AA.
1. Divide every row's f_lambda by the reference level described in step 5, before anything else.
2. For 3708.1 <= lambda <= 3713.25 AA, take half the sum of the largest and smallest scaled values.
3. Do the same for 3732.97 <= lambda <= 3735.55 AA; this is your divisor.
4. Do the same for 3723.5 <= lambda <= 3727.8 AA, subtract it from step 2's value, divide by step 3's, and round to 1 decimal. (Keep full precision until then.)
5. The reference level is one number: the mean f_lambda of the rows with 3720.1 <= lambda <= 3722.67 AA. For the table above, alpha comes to 0.2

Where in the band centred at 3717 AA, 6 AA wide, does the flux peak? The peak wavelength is 3717.96 AA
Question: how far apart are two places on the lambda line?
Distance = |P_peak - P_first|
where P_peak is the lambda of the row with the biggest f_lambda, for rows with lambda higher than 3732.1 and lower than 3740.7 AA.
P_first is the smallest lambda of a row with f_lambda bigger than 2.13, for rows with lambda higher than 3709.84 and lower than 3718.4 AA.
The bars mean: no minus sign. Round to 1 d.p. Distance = 30.0 AA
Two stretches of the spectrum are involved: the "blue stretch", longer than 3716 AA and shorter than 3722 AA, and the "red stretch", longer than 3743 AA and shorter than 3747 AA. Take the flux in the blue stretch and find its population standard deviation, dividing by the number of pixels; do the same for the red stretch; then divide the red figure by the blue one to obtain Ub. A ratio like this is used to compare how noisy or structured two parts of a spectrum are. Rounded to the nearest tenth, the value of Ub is 1.5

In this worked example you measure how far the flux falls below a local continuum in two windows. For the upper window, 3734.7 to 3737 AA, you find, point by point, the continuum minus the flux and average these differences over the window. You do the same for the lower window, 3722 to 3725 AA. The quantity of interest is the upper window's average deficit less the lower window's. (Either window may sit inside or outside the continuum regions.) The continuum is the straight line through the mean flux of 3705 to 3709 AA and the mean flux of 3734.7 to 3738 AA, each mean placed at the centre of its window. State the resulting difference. 0.41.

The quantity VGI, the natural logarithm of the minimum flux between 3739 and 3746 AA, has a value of 0.62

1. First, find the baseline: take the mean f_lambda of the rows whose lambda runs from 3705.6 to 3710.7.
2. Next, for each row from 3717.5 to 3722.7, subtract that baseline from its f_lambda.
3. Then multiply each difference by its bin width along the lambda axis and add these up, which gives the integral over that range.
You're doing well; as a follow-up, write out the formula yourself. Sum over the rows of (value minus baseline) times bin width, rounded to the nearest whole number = 2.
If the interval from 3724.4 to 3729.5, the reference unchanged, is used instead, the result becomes -2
